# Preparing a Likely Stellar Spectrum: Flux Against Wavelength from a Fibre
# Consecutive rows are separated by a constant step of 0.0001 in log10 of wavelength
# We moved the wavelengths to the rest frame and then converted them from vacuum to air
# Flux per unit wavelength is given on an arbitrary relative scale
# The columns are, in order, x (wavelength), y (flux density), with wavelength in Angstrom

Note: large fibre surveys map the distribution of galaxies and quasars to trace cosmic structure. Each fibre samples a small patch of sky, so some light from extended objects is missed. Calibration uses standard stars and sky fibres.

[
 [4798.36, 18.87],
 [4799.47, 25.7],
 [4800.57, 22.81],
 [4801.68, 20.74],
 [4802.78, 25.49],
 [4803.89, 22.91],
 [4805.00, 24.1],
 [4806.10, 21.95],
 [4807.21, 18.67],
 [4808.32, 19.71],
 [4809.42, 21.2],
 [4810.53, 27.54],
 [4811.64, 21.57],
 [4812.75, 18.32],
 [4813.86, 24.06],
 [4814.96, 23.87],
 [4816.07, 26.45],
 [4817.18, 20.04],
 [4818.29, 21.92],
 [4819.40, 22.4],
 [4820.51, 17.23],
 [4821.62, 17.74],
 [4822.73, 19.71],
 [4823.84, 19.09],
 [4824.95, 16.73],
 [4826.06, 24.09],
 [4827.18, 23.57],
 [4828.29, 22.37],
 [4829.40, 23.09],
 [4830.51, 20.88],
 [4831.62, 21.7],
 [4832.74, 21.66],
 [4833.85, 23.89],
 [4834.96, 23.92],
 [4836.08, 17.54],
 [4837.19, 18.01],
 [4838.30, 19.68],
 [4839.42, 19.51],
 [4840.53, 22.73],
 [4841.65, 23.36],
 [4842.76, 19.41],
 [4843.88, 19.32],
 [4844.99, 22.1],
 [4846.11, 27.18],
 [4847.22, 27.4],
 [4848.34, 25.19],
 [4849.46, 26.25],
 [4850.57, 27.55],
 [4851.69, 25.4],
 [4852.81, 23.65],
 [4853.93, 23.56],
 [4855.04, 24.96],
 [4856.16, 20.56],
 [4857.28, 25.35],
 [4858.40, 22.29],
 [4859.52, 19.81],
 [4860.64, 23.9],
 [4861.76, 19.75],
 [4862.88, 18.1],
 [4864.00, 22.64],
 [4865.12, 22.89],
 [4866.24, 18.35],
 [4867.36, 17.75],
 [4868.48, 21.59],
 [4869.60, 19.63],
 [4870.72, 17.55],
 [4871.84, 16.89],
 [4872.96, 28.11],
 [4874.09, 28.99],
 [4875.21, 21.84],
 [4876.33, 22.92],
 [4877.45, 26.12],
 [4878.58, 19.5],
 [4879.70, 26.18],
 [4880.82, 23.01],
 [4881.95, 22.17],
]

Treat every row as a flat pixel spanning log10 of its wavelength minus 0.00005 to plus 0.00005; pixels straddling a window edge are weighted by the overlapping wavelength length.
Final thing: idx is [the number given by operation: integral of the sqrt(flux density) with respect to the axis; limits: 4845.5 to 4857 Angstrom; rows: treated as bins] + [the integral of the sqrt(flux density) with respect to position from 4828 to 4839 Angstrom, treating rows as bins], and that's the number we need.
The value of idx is 108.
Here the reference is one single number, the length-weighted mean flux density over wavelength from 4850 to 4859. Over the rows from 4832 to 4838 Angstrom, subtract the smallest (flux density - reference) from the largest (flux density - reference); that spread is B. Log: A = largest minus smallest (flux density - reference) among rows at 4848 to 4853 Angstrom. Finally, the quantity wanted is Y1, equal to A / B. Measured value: 0.61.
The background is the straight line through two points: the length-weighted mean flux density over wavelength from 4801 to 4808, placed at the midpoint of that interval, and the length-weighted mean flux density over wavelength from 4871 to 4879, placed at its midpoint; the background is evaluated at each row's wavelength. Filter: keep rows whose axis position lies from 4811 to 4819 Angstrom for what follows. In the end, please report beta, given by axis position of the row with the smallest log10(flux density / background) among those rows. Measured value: 4812.75 Angstrom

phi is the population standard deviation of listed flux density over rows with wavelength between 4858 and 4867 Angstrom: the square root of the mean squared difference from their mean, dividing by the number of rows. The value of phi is 2.08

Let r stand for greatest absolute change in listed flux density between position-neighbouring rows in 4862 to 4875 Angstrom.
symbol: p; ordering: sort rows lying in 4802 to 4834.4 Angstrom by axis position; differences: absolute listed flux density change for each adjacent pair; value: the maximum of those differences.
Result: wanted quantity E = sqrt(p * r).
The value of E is 9.1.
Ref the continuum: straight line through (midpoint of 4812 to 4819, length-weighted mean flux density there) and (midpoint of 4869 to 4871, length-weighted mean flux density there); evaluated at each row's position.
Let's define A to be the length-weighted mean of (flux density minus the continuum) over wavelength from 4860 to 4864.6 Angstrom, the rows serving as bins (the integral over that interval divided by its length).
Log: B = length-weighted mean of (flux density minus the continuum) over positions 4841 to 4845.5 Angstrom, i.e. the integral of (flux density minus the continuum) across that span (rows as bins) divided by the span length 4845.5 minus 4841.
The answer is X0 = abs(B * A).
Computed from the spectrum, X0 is 1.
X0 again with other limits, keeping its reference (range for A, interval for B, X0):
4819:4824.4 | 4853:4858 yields 11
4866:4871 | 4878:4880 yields 1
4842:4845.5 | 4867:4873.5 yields 0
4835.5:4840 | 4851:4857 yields 9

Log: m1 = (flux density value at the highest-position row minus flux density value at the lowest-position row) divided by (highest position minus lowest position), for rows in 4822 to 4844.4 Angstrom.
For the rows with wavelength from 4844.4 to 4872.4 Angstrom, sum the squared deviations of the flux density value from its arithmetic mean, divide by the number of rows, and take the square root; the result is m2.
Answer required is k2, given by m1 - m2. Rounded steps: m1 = 0.0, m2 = 3.24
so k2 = -3.3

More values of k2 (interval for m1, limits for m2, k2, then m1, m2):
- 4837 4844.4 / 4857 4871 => -2.2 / 0.2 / 2.44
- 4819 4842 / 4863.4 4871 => -2.1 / 0.0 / 2.13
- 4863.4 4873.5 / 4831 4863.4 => -2.3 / 0.6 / 2.91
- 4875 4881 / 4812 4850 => -2.7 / 0.2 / 2.92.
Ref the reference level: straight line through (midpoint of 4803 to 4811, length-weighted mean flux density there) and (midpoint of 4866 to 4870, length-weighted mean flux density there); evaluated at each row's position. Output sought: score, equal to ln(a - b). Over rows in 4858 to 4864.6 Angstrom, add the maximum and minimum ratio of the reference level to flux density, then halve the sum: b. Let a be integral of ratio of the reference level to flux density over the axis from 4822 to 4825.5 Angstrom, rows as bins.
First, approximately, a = 4.1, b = 0.957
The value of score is 1.1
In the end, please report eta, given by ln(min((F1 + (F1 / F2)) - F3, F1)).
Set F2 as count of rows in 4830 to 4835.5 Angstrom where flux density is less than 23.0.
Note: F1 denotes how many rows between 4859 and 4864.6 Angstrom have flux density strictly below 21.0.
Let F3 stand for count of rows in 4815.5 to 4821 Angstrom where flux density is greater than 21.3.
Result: 0.00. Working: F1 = 3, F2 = 3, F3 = 3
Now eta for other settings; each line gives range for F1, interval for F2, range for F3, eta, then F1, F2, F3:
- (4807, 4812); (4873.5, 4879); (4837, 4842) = -0.41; 2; 3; 2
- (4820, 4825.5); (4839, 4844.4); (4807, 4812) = 1.45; 5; 4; 2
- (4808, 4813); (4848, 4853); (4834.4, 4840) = 0.69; 2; 0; 1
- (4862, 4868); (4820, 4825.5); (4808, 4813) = 0.47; 3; 5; 2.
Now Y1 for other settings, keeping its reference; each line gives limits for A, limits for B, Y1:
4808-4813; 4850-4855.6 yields 2.31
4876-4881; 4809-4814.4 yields 0.72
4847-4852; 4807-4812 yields 0.27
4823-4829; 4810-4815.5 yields 0.80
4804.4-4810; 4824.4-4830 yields 0.74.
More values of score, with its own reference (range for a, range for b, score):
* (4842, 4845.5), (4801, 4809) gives 0.9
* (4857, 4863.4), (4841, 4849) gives 1.6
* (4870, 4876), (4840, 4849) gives 1.5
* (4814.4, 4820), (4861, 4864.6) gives 1.5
